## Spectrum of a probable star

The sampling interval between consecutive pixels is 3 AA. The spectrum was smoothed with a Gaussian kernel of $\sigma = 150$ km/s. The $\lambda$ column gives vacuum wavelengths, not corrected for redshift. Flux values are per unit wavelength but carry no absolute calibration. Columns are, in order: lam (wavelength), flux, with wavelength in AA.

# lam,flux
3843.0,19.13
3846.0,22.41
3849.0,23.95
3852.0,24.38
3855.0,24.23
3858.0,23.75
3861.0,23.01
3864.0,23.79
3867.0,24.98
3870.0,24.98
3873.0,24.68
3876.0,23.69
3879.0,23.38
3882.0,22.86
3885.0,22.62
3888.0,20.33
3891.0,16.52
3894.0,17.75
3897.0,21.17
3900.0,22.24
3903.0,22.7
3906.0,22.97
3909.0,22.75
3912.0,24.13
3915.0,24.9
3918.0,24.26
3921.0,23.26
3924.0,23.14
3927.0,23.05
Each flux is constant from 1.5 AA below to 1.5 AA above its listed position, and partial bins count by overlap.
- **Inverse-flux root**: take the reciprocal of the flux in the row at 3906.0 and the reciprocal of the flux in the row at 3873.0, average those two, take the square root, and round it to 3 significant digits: 0.205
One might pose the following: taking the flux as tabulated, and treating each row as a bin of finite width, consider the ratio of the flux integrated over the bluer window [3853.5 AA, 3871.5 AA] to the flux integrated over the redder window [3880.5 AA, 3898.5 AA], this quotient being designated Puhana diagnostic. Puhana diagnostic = 1.19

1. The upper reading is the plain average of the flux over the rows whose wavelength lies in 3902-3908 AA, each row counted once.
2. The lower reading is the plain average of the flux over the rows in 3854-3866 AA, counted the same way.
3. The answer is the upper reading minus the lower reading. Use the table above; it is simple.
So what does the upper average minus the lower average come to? -0.9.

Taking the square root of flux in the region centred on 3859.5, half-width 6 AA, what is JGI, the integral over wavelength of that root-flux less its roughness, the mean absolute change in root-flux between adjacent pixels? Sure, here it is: 58.3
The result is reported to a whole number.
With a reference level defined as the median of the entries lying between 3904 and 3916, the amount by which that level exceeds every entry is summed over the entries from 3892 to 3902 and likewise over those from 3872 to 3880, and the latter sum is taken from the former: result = 11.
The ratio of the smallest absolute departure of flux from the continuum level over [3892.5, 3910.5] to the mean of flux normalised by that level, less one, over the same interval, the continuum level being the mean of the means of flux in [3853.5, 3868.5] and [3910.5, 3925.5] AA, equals -10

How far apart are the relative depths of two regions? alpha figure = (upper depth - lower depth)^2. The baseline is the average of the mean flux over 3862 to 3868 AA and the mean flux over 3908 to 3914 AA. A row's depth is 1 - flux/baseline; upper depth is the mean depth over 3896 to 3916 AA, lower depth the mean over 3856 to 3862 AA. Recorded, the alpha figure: 0.000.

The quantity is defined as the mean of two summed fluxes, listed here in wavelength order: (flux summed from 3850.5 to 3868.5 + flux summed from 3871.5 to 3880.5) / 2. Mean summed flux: 108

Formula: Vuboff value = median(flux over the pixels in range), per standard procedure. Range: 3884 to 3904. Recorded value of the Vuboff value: 21.2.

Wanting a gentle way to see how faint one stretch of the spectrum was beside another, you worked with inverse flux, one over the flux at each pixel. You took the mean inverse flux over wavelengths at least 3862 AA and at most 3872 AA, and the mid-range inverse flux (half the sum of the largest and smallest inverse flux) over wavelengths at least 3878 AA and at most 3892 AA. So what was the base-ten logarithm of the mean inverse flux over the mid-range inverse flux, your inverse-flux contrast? -0.10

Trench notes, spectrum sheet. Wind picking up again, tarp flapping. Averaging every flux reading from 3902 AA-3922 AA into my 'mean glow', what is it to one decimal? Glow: 23.6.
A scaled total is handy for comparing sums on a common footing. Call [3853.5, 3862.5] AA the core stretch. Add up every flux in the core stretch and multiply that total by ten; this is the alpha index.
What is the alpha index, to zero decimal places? 710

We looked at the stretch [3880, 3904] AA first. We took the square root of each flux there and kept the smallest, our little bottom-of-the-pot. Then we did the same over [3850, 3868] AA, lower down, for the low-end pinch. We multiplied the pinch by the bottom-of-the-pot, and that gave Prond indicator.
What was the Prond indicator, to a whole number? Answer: 19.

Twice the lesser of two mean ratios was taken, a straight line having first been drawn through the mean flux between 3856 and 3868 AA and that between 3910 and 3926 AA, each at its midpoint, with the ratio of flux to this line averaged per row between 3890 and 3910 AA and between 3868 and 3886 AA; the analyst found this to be 1.75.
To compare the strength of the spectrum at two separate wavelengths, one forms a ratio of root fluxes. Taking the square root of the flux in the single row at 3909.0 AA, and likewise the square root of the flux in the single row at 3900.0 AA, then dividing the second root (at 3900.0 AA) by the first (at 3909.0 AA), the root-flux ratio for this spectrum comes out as 0.99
